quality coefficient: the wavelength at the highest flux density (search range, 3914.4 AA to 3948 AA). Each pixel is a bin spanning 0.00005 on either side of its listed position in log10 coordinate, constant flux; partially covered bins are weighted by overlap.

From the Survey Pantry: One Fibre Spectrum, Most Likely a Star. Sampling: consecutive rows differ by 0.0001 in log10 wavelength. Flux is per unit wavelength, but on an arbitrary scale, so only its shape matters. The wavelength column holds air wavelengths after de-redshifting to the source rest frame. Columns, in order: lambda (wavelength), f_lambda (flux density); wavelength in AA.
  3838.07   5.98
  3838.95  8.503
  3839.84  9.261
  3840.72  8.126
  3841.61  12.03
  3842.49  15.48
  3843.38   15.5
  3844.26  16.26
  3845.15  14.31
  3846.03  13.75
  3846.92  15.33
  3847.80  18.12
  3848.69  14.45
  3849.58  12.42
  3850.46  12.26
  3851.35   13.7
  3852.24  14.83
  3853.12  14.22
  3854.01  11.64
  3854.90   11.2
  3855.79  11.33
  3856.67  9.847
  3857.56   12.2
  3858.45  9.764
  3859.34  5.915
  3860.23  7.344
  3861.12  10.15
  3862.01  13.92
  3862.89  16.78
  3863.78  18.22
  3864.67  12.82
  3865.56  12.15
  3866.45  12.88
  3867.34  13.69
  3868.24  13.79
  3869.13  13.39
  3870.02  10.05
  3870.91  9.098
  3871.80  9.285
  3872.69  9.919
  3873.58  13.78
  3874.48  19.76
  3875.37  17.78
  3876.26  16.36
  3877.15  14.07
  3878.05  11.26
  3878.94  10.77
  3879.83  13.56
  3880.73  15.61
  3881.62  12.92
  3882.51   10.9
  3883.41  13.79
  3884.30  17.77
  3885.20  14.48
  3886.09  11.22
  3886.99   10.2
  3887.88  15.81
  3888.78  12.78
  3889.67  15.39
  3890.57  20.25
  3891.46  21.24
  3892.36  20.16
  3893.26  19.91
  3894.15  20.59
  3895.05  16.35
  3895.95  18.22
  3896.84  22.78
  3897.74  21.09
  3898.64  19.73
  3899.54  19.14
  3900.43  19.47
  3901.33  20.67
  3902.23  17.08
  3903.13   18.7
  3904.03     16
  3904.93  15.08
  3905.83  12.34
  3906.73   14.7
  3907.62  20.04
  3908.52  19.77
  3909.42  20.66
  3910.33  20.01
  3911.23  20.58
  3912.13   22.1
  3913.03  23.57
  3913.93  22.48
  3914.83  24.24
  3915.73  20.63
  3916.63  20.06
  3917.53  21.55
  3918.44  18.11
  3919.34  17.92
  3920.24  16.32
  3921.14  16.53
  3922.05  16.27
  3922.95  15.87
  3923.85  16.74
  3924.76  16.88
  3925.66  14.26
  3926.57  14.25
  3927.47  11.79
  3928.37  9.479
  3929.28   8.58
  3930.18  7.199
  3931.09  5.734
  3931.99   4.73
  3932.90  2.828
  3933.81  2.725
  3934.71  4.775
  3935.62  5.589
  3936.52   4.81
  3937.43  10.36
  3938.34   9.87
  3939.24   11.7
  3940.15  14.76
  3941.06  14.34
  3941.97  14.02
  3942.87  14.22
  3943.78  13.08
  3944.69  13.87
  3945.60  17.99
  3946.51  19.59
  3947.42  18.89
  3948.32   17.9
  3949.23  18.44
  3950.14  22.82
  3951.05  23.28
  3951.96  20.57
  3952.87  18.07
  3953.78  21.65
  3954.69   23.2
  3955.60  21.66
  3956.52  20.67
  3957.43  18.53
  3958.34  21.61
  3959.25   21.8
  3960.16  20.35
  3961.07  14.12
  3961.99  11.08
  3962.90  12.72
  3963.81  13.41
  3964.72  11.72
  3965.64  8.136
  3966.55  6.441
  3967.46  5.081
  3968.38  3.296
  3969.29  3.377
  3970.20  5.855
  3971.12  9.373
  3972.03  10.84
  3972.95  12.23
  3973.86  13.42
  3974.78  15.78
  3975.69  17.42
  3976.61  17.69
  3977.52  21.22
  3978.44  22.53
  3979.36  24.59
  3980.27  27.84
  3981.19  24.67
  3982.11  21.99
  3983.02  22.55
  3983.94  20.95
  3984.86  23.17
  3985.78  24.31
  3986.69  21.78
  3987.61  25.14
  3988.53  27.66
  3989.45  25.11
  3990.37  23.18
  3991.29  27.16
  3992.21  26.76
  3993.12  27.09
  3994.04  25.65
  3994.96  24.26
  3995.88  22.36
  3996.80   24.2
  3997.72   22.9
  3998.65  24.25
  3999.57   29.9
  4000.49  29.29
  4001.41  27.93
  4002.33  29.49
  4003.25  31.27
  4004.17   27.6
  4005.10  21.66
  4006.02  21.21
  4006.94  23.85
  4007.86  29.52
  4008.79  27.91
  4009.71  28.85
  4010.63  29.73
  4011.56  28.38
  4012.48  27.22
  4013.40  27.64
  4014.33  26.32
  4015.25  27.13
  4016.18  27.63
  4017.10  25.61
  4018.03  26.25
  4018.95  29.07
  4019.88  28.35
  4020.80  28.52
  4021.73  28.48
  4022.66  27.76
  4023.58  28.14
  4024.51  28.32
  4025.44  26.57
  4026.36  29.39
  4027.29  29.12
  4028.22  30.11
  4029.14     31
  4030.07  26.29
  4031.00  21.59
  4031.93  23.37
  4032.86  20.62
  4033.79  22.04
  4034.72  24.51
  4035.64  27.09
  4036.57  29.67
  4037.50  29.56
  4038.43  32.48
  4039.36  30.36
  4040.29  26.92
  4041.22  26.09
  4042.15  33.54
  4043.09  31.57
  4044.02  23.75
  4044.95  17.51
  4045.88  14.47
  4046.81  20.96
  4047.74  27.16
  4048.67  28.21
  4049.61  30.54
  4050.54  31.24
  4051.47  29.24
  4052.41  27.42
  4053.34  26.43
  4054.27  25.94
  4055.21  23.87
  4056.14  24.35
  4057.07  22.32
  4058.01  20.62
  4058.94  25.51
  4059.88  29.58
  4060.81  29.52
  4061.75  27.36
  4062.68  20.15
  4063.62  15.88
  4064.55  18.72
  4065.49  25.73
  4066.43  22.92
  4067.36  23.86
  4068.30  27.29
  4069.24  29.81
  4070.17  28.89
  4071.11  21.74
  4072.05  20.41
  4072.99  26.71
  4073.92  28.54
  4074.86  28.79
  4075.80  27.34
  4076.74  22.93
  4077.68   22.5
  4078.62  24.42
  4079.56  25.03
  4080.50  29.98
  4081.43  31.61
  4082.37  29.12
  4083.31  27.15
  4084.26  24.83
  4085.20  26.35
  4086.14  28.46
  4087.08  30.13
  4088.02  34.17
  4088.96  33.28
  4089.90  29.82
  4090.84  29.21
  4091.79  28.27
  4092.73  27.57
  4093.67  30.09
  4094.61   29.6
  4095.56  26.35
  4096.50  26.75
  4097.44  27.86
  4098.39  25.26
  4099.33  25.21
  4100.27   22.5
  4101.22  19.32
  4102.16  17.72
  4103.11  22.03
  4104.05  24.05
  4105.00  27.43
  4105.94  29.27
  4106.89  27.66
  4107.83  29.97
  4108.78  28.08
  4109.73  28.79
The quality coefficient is 3914.83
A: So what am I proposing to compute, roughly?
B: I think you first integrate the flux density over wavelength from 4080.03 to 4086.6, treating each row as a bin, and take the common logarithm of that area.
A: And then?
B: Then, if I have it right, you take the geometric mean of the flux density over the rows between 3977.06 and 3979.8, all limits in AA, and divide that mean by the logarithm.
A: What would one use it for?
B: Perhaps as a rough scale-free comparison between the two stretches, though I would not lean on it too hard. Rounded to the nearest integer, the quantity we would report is 10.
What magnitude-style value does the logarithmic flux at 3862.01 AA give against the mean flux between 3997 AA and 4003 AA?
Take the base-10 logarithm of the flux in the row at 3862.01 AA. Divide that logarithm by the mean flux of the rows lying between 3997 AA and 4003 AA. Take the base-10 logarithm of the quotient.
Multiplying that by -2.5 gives 3.44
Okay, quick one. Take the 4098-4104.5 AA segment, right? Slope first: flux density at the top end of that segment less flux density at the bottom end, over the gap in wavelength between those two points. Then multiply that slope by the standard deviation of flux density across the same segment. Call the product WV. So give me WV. -0.6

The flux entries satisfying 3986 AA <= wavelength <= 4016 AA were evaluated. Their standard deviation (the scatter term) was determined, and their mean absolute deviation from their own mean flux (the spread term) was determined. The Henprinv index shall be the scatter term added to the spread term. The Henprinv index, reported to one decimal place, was 5.0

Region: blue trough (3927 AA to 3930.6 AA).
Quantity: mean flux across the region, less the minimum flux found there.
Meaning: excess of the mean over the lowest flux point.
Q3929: 2.1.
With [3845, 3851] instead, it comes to 2.1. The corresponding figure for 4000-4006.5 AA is 5.7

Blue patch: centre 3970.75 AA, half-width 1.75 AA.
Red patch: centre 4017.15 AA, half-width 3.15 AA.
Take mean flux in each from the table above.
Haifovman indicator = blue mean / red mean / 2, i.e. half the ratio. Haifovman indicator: 0.14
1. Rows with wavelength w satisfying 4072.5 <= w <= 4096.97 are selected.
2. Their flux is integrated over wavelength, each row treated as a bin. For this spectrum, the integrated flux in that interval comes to 686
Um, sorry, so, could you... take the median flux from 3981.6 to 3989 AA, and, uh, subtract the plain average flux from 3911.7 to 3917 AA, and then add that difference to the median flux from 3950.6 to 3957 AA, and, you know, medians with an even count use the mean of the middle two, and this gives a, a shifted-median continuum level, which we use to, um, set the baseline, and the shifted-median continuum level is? 22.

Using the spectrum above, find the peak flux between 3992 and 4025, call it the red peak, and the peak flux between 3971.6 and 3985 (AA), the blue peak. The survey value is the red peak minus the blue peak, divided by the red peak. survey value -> 0.11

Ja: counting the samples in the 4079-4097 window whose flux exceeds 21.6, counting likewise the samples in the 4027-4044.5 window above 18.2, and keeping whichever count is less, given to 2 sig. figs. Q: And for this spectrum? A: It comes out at 19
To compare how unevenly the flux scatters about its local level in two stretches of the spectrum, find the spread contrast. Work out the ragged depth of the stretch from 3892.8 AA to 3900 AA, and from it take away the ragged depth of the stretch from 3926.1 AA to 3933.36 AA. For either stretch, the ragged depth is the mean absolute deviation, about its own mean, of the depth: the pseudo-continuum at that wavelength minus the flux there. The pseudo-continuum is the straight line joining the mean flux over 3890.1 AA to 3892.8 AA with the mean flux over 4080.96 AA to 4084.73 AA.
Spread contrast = -1.6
